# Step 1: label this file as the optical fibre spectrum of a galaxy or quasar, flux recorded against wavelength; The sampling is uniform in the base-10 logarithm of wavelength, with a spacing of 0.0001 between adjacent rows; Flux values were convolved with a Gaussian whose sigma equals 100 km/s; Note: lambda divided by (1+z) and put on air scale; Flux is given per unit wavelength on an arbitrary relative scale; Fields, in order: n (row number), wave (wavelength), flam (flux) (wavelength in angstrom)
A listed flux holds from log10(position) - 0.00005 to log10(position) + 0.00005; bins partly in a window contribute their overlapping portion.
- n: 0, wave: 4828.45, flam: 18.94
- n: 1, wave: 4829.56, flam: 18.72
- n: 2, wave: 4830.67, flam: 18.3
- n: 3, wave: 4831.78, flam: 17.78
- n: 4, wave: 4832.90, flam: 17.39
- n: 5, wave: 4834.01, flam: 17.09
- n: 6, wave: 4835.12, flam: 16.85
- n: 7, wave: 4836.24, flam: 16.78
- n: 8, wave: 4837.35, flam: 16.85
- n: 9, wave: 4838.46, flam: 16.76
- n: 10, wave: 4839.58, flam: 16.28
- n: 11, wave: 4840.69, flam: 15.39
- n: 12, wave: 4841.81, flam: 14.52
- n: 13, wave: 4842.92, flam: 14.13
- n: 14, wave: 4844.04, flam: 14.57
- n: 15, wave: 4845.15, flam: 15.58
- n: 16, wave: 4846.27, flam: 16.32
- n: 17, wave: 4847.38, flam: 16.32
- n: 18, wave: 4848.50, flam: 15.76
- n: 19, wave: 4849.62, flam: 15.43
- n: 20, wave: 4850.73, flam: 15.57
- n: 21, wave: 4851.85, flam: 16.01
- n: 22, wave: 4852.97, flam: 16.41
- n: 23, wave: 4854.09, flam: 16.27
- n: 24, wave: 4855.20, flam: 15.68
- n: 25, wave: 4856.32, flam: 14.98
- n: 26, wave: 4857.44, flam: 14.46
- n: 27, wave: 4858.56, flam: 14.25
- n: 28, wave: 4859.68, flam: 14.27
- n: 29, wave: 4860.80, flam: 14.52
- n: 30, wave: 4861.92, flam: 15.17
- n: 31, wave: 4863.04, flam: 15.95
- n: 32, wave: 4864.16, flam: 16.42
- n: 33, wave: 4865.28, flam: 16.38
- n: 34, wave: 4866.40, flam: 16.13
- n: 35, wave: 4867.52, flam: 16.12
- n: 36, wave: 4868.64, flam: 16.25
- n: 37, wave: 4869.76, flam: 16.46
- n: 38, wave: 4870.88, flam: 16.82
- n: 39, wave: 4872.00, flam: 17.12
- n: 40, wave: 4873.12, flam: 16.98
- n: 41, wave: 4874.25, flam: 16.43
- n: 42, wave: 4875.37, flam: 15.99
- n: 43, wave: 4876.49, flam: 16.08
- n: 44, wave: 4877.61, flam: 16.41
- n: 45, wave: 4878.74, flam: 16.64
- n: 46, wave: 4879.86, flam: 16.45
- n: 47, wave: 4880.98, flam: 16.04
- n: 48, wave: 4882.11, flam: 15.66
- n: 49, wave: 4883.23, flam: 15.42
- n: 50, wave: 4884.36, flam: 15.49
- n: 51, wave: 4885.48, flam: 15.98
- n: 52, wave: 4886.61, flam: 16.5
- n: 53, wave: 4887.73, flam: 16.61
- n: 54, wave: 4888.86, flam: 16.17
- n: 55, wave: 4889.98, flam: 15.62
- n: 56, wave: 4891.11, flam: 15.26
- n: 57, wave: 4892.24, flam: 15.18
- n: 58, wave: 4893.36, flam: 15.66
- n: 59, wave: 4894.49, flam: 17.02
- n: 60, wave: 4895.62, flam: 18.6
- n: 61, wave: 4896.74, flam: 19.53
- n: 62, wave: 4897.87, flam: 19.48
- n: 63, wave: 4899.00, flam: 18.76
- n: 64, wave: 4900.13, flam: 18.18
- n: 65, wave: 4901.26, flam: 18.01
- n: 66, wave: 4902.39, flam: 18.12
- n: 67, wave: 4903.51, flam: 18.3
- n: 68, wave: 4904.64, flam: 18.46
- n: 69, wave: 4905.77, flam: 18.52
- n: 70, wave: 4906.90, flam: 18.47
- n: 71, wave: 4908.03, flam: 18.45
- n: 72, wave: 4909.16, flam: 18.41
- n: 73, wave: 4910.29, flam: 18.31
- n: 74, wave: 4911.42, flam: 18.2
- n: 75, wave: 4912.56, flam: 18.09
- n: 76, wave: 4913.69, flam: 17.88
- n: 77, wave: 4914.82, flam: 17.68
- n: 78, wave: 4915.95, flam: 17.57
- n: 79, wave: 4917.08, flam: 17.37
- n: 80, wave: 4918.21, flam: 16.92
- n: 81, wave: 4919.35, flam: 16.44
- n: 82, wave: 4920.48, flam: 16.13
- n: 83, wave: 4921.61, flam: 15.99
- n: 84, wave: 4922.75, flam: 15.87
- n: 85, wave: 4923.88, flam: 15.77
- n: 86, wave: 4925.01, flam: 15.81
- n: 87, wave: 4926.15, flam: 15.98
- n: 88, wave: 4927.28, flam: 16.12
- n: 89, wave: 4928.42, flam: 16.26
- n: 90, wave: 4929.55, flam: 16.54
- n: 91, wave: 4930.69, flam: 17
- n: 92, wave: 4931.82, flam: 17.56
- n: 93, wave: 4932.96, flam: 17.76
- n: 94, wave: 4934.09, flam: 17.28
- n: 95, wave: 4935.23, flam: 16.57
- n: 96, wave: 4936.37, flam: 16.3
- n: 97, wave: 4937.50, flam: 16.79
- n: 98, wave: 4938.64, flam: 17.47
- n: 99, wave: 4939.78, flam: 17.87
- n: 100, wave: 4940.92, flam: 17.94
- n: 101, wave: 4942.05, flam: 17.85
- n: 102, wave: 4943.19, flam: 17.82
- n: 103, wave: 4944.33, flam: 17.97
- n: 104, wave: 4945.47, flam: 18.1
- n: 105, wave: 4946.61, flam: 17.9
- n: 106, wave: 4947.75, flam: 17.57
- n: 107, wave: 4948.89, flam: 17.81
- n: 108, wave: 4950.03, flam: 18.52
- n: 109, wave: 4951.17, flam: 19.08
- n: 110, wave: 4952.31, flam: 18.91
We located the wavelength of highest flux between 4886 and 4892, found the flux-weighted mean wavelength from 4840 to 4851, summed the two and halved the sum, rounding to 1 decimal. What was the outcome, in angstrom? 4866.8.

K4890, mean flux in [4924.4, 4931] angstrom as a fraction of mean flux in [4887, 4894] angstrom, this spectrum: 1.03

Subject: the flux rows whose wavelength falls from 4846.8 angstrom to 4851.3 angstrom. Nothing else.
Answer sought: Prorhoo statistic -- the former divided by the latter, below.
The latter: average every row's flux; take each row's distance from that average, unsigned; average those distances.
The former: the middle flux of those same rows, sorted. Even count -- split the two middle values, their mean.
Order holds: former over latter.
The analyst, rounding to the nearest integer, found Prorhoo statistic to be 57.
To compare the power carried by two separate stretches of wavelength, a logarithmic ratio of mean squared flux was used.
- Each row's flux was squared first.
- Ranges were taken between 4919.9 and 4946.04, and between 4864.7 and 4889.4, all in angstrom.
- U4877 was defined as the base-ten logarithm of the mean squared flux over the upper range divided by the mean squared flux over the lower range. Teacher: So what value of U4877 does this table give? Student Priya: 0.033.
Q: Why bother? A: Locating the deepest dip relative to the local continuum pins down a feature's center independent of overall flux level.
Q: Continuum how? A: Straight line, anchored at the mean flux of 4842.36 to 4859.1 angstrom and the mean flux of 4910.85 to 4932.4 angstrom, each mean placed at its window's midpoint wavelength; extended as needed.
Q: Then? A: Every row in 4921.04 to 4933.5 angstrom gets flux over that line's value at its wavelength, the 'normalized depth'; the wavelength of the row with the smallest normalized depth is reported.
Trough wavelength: 4923.88 angstrom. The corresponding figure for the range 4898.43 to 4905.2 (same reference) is 4901.26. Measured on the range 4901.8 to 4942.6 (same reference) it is 4923.88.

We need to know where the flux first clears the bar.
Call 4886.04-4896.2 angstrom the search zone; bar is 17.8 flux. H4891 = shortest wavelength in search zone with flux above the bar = 4895.62 angstrom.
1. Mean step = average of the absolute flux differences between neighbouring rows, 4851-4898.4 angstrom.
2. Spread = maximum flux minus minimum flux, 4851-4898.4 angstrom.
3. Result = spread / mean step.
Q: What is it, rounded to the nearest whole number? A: 13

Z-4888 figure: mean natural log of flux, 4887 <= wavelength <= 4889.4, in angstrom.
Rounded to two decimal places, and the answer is 2.80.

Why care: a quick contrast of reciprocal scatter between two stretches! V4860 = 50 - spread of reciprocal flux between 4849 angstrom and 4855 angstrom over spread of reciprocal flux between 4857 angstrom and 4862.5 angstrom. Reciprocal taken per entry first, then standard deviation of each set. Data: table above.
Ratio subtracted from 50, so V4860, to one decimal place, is 49.0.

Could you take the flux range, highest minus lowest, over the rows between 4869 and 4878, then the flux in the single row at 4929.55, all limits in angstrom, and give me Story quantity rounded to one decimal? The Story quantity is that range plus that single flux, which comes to 17.7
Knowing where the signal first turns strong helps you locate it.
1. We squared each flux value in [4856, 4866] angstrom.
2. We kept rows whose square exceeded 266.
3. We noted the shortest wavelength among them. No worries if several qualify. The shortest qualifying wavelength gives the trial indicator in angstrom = 4864.16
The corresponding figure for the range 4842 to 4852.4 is 4846.27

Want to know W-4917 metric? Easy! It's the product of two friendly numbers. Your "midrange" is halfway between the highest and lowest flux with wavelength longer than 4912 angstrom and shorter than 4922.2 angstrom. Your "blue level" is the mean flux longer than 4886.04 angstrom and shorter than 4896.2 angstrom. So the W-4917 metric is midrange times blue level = 278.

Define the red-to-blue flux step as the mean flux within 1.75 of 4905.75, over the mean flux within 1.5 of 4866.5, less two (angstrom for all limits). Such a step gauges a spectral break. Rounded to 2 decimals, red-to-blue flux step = -0.86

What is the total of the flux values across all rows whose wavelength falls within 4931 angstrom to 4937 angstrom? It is 85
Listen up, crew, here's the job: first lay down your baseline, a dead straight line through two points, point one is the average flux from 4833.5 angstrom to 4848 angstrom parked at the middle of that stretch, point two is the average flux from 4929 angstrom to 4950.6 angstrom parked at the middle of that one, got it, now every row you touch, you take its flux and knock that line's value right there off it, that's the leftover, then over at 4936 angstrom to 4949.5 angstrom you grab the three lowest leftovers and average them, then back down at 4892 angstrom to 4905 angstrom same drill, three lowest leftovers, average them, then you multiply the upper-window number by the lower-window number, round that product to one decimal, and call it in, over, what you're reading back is 0.5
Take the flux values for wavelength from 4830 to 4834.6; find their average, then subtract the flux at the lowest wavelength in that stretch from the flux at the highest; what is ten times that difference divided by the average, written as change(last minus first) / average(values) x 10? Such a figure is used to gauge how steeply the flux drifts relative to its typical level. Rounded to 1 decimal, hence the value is -0.7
